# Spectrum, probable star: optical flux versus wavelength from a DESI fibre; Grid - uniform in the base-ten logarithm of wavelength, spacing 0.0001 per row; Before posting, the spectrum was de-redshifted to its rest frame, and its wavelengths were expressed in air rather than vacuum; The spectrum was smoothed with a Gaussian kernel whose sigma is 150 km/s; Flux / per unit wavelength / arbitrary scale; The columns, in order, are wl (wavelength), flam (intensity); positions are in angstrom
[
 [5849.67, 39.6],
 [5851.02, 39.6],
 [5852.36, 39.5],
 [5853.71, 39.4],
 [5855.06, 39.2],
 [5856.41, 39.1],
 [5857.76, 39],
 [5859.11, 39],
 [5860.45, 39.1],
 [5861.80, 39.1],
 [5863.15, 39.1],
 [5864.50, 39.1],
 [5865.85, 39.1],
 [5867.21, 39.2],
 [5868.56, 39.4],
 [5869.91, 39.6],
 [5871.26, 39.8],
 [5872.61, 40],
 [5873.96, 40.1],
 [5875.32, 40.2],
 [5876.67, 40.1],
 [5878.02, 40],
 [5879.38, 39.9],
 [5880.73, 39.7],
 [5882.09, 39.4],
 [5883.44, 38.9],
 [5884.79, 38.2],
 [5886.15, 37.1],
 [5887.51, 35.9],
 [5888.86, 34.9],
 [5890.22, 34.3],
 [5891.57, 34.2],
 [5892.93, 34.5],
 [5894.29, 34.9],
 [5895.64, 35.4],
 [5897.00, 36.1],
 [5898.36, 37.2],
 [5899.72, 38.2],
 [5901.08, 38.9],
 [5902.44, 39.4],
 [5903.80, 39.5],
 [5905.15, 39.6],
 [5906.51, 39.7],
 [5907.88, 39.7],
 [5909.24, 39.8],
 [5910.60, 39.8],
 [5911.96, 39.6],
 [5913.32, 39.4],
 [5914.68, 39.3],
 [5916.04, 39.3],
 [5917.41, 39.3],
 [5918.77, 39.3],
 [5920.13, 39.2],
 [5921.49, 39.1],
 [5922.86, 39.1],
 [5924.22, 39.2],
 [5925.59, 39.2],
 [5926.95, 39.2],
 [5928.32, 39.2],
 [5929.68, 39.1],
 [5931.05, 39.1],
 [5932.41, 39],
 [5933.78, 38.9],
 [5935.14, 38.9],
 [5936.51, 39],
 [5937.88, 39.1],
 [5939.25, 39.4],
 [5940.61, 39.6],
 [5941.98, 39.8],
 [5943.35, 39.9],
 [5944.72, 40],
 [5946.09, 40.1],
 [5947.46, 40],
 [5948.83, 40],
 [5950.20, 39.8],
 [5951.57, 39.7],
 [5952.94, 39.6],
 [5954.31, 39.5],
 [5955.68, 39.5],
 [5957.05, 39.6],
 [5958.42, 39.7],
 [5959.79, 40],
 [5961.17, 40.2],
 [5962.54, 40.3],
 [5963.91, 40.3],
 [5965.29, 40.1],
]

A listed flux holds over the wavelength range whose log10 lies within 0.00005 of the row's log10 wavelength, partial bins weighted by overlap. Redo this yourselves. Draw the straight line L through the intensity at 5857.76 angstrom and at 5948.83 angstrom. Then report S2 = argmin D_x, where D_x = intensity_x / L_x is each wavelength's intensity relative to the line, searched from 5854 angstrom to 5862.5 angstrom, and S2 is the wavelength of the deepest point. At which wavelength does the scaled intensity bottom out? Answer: 5859.11 angstrom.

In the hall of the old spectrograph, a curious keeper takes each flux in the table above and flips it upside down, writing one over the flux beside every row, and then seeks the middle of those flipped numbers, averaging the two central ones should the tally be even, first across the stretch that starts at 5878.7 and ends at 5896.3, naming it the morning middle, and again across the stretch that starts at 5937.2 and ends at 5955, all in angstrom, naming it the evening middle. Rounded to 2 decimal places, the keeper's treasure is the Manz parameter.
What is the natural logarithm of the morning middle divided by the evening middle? 0.10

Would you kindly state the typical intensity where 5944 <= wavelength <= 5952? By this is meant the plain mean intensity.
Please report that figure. 39.9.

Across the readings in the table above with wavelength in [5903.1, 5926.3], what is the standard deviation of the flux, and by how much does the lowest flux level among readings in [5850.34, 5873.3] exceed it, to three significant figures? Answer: 38.8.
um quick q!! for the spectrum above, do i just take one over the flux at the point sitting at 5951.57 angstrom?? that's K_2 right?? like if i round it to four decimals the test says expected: 0.0252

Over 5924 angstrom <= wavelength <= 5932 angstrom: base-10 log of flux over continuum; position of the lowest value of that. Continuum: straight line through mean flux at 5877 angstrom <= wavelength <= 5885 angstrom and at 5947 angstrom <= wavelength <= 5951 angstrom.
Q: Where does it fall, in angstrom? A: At 5931.05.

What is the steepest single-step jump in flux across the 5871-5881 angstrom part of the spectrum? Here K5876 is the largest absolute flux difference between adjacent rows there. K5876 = 0.20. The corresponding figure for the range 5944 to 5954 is 0.20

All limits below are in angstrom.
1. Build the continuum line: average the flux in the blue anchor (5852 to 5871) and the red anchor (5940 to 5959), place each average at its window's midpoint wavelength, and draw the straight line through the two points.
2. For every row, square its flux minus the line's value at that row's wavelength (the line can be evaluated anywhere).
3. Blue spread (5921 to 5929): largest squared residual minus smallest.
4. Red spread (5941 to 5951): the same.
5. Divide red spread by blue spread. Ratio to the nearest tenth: 1.5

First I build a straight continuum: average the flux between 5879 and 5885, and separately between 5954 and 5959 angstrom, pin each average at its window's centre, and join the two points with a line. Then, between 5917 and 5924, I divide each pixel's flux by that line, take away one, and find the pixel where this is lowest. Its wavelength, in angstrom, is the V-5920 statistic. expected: 5922.86 angstrom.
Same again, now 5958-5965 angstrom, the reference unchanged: 5958.42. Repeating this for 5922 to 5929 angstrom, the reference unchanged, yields 5922.86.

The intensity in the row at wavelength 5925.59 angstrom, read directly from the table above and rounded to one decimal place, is 39.2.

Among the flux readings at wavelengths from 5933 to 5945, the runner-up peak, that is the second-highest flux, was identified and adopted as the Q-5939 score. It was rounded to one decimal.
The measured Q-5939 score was 39.9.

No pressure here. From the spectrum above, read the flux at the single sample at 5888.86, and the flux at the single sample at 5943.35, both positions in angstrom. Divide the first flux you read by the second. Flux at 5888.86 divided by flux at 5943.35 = 0.87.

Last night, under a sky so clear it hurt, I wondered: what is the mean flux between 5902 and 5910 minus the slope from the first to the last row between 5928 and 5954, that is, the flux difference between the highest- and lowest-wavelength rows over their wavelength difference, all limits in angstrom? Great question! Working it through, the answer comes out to 39.6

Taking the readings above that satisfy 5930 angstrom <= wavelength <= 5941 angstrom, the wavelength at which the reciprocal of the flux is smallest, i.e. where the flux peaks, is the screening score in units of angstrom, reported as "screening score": 5940.61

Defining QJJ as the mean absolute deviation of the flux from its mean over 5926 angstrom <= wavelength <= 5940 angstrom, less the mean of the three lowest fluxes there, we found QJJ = -38.8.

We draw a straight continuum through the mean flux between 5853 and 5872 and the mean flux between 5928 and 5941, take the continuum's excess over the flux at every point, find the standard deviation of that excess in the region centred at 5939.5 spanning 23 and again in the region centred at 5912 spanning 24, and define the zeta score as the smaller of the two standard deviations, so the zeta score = 0.3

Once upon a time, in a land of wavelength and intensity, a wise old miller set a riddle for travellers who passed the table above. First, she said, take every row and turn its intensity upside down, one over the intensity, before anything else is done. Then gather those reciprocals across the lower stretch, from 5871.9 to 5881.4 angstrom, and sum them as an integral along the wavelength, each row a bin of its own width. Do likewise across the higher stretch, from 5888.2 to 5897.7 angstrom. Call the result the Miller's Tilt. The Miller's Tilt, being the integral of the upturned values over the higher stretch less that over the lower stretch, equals 0.035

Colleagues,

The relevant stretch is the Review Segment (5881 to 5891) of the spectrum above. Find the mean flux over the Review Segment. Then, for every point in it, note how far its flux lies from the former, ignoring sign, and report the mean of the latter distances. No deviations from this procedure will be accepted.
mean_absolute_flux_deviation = 1.6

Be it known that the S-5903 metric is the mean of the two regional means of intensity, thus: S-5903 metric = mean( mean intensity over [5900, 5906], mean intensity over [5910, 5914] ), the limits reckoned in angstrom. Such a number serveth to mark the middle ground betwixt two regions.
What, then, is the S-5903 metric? 39.5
